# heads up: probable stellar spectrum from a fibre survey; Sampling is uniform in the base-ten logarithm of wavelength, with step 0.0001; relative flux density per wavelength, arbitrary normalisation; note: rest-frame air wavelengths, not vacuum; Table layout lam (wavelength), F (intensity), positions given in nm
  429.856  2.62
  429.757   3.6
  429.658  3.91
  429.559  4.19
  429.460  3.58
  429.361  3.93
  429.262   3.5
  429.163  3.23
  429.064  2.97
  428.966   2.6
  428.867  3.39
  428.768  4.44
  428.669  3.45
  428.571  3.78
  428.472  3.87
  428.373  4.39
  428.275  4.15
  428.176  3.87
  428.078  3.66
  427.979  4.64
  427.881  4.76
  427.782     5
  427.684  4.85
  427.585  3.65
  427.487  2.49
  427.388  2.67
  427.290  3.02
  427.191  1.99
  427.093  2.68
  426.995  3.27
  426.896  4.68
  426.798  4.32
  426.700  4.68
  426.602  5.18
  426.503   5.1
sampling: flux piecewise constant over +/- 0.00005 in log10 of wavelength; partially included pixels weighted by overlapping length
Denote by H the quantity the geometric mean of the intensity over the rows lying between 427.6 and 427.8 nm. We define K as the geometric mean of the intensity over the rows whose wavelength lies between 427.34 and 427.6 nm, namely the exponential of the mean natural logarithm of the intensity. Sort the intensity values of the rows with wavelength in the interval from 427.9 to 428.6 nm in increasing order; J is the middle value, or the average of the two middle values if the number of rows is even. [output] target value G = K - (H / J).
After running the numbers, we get 1.62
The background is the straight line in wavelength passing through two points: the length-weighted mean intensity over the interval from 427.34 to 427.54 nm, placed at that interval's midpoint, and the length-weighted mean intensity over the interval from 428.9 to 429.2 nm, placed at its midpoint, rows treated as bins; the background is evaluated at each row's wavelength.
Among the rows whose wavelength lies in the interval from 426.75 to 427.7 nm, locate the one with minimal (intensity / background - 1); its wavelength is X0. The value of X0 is 427.191 nm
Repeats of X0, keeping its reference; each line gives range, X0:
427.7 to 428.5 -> 428.078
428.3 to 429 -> 428.966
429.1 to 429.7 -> 429.163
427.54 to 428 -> 427.585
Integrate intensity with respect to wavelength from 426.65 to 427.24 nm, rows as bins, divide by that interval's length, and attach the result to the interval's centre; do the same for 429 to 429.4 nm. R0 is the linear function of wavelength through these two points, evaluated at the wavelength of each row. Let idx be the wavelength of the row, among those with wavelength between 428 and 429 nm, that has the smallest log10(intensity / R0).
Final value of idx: 428.966 nm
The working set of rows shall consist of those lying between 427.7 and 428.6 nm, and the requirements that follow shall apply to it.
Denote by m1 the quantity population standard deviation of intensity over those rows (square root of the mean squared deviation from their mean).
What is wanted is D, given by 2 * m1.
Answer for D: 0.9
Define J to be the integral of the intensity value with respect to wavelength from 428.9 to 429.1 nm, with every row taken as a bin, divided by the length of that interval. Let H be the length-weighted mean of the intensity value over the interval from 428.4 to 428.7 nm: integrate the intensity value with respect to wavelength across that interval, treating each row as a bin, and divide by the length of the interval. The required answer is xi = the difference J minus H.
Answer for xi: -0.9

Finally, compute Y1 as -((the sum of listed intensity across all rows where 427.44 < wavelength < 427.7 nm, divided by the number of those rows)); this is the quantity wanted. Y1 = -3.7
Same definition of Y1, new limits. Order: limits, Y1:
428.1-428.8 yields -4.0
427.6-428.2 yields -4.5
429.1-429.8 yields -3.7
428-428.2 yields -3.8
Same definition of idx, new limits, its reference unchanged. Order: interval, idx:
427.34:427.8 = 427.487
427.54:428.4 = 427.585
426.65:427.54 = 427.191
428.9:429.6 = 428.966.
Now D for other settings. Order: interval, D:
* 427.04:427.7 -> 1.7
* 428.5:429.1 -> 1.2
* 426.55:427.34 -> 2.1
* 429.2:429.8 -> 0.5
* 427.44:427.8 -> 2.0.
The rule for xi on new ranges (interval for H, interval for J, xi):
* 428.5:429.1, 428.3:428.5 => 0.7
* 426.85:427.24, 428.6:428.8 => 0.8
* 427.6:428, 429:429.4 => -1.4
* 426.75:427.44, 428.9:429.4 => 0.0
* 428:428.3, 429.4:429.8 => -0.1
